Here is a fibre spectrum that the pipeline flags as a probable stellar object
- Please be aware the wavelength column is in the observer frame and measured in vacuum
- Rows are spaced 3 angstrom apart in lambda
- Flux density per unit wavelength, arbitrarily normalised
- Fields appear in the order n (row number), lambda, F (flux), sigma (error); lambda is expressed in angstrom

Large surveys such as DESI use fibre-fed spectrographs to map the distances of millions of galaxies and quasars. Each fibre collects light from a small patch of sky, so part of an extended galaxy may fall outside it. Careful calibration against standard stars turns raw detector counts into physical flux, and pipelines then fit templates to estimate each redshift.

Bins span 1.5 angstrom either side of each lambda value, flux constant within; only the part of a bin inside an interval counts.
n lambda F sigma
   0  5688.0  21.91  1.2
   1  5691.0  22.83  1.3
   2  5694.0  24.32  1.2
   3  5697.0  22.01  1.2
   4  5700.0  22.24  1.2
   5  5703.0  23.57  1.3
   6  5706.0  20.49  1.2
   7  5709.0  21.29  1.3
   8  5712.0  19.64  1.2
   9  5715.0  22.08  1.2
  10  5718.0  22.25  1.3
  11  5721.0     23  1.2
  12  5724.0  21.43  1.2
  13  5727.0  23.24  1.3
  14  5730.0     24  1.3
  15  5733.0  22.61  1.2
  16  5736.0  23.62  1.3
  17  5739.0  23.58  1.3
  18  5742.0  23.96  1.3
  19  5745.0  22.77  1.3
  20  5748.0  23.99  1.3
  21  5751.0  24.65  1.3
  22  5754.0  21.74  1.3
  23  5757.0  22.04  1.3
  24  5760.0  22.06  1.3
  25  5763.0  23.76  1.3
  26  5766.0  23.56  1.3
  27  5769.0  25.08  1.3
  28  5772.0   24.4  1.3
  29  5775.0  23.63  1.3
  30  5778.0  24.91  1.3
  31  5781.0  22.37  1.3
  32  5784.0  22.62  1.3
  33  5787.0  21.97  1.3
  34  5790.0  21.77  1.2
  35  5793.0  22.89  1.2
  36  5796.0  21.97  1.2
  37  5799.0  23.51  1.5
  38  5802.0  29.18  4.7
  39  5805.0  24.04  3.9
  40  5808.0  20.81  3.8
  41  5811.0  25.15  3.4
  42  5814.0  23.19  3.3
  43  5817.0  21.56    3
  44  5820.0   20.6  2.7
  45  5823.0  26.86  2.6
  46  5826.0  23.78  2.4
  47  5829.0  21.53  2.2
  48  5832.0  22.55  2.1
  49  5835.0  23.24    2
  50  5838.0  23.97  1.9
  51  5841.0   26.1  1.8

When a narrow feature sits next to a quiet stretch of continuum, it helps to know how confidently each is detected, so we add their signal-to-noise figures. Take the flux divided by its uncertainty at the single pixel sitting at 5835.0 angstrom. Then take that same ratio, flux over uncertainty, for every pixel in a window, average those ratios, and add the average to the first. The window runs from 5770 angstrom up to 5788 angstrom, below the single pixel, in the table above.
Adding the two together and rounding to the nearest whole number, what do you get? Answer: 30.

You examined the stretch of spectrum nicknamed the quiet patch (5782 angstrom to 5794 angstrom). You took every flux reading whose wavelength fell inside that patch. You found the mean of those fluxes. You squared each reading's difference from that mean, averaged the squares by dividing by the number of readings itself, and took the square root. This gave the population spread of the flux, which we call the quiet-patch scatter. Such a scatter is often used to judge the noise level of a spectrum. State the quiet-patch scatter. 0.46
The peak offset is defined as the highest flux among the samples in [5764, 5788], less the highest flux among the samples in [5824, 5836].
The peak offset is 1.3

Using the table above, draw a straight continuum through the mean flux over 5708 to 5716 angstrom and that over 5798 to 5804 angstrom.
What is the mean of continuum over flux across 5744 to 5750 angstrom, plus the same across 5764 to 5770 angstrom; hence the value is 1.99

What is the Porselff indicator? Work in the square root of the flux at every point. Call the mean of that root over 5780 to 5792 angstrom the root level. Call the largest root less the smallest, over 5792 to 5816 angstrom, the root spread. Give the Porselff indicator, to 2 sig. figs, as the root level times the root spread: 4.0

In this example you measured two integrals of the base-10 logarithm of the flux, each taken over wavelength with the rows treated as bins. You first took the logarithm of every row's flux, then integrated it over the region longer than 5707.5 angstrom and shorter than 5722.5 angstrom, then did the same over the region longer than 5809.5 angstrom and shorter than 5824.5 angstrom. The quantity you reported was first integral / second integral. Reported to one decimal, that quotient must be 1.0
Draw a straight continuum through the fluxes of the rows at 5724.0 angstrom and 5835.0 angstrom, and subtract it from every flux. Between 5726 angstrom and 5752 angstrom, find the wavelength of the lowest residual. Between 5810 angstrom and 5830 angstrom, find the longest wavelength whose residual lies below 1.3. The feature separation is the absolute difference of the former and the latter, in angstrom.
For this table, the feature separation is 84 angstrom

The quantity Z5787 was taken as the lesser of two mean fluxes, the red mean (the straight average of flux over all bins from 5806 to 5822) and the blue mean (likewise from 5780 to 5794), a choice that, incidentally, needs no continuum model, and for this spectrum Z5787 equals 22.3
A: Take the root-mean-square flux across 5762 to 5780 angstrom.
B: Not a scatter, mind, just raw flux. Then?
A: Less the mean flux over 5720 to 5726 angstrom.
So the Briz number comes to 2.0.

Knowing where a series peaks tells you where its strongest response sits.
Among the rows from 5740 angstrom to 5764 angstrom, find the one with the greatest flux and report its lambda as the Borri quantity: 5751.0 angstrom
